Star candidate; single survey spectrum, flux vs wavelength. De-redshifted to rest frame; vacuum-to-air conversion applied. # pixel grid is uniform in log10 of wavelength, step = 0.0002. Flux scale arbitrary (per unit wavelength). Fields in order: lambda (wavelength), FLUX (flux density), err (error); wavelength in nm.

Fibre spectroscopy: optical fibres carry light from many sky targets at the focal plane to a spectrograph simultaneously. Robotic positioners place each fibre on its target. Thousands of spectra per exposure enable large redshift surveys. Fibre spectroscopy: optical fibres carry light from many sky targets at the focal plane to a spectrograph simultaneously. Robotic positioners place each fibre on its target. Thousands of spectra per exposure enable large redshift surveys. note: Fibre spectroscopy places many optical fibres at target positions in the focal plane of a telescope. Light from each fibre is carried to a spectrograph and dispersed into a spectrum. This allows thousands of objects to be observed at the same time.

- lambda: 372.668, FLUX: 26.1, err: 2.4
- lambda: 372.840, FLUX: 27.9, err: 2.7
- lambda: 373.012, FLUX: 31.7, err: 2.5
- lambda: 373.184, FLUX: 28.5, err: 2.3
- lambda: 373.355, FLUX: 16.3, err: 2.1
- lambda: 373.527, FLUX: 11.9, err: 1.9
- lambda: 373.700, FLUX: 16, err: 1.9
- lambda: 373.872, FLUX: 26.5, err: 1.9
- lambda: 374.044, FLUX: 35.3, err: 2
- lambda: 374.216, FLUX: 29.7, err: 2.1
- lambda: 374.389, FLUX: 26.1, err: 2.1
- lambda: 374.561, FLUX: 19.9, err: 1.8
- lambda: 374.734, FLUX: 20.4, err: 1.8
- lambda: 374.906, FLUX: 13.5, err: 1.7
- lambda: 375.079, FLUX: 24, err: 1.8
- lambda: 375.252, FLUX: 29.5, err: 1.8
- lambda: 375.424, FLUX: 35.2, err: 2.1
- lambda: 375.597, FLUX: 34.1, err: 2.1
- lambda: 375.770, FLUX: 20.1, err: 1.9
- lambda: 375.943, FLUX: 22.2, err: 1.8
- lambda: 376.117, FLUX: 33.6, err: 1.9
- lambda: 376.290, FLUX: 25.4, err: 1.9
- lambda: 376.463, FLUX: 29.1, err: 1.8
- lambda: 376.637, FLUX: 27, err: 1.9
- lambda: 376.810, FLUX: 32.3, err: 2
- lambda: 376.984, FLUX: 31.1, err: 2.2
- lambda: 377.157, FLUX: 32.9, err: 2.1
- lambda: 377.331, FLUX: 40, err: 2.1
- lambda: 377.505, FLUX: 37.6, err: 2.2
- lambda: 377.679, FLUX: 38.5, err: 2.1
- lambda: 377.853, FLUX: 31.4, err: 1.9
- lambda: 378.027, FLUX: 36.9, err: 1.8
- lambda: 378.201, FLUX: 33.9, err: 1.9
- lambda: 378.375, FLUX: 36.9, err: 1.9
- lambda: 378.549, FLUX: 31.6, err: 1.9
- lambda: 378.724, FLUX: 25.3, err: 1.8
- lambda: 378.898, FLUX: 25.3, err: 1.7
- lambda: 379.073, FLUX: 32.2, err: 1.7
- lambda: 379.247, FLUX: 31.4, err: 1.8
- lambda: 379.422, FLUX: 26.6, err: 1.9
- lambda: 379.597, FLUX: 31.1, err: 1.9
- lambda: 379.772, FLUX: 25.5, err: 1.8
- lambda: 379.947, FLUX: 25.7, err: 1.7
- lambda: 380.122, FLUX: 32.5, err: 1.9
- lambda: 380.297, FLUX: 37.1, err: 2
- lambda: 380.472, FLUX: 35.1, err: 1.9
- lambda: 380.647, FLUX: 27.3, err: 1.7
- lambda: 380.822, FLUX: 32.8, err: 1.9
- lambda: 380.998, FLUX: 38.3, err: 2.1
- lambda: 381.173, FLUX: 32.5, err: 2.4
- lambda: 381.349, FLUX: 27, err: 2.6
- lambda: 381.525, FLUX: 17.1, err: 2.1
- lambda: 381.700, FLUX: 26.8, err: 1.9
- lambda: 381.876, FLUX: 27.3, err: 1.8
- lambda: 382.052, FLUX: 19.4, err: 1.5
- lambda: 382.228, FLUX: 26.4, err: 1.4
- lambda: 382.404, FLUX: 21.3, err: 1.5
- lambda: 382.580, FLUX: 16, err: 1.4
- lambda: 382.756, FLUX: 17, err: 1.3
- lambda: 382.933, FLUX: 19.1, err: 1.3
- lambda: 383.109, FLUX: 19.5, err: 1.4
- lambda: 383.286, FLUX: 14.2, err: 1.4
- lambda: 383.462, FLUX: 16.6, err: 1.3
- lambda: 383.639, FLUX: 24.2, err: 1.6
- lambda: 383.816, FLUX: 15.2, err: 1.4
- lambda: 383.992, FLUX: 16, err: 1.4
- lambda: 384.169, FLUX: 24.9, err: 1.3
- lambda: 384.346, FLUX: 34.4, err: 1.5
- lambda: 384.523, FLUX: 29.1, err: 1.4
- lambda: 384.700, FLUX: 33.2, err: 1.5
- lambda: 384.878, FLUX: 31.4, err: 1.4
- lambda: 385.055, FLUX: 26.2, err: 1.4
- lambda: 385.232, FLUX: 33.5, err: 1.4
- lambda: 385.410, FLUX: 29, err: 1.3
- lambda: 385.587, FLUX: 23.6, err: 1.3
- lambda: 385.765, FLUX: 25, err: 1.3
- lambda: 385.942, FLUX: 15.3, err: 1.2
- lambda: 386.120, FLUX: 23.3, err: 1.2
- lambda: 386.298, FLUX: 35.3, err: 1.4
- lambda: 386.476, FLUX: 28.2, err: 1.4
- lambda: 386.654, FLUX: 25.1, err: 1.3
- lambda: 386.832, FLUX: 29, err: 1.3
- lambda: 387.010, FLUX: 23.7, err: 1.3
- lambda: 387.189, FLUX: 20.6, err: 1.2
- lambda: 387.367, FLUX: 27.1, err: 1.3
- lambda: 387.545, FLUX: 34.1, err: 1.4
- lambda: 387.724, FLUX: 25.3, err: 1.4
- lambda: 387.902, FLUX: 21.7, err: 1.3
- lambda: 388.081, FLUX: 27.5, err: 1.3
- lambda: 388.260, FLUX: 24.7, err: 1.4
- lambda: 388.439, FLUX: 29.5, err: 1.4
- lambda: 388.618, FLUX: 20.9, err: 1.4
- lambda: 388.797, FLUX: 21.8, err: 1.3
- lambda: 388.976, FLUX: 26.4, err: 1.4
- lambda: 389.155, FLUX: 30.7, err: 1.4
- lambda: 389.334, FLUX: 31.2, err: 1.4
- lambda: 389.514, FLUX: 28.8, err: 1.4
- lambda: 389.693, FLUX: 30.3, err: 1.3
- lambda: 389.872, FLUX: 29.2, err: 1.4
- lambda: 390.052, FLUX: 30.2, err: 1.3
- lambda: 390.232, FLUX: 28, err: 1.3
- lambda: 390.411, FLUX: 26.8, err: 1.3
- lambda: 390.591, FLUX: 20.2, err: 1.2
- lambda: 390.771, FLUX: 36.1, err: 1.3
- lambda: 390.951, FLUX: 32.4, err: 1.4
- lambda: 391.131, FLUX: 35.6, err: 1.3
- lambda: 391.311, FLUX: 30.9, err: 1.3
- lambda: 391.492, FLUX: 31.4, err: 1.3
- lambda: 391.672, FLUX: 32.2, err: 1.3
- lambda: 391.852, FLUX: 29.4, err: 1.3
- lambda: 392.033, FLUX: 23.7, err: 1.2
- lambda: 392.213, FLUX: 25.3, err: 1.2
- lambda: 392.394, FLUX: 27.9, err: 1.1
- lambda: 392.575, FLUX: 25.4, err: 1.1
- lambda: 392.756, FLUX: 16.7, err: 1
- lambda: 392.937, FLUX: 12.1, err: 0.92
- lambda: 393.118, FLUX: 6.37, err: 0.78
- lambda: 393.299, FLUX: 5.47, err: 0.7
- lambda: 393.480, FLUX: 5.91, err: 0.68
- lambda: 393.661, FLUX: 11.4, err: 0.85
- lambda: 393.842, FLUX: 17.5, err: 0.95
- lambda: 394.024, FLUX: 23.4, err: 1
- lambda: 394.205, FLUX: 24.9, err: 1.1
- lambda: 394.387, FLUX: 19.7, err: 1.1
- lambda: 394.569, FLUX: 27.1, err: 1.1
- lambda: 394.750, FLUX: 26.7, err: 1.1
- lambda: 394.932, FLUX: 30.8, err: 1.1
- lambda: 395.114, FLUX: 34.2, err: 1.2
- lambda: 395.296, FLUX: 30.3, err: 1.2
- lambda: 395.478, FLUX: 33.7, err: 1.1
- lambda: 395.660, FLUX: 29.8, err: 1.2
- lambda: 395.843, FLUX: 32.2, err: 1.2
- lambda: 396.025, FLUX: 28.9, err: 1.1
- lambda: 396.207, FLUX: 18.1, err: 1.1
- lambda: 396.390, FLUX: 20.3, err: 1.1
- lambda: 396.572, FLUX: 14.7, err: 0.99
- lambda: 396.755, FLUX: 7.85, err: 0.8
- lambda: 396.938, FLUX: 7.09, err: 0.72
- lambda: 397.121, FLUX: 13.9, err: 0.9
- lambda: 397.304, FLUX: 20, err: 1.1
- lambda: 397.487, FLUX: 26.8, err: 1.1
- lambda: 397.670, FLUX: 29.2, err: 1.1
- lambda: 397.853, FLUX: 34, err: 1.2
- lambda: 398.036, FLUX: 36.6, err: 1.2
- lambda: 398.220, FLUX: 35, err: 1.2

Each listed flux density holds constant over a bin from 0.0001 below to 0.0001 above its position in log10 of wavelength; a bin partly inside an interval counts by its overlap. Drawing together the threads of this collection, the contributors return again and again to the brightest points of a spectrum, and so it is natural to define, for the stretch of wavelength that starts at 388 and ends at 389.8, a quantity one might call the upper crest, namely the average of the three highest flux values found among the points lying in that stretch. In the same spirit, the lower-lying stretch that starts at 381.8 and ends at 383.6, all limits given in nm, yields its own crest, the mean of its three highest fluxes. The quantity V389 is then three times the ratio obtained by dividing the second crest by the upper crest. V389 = 2.4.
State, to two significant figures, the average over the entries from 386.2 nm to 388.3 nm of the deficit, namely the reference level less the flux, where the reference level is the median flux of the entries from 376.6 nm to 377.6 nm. 5.7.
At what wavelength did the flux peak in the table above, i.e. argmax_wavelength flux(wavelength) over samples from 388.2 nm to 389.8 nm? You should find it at 389.334 nm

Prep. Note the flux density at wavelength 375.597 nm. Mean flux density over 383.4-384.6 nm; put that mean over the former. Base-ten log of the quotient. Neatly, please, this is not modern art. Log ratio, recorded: -0.17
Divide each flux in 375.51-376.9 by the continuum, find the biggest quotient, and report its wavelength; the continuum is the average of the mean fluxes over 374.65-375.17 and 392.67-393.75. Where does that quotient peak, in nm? 375.597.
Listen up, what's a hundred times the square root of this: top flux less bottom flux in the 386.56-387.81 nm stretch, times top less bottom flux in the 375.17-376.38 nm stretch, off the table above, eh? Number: 1428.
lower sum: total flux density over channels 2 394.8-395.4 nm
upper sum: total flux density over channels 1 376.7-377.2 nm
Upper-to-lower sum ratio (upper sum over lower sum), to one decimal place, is 1.0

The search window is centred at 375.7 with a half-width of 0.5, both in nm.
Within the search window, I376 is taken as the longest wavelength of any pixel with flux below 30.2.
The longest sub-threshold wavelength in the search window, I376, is 375.943 nm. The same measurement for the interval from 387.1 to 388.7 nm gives 388.618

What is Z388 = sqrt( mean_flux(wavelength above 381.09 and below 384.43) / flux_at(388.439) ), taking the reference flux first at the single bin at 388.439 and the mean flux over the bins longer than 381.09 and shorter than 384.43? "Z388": 0.9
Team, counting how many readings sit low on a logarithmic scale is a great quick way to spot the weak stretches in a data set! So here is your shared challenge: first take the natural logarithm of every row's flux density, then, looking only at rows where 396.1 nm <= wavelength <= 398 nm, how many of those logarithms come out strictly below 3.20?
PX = 7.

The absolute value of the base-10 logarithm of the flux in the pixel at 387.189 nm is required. 1.31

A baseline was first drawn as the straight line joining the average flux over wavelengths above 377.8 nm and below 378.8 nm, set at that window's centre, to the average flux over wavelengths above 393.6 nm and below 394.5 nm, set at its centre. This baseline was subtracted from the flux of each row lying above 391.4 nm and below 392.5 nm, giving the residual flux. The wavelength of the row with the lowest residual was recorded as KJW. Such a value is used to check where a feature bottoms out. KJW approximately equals 392.033 nm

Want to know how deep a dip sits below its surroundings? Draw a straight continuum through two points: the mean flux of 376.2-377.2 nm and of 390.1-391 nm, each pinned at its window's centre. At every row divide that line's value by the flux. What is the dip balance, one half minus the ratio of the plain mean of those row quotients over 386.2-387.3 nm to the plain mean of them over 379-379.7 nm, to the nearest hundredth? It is -0.63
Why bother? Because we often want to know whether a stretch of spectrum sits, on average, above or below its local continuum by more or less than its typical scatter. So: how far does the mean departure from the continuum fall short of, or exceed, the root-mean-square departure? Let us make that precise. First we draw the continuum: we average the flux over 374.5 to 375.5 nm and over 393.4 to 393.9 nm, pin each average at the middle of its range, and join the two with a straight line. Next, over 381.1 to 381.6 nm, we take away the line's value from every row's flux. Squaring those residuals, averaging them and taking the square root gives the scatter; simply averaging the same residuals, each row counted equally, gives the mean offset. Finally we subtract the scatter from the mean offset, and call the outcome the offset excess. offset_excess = -2.7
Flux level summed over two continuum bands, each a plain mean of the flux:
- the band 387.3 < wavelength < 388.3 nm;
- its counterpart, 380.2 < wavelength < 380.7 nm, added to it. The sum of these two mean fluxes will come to 60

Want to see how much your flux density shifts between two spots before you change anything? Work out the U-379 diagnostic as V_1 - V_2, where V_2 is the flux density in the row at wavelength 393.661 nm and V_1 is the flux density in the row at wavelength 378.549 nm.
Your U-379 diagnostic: 20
